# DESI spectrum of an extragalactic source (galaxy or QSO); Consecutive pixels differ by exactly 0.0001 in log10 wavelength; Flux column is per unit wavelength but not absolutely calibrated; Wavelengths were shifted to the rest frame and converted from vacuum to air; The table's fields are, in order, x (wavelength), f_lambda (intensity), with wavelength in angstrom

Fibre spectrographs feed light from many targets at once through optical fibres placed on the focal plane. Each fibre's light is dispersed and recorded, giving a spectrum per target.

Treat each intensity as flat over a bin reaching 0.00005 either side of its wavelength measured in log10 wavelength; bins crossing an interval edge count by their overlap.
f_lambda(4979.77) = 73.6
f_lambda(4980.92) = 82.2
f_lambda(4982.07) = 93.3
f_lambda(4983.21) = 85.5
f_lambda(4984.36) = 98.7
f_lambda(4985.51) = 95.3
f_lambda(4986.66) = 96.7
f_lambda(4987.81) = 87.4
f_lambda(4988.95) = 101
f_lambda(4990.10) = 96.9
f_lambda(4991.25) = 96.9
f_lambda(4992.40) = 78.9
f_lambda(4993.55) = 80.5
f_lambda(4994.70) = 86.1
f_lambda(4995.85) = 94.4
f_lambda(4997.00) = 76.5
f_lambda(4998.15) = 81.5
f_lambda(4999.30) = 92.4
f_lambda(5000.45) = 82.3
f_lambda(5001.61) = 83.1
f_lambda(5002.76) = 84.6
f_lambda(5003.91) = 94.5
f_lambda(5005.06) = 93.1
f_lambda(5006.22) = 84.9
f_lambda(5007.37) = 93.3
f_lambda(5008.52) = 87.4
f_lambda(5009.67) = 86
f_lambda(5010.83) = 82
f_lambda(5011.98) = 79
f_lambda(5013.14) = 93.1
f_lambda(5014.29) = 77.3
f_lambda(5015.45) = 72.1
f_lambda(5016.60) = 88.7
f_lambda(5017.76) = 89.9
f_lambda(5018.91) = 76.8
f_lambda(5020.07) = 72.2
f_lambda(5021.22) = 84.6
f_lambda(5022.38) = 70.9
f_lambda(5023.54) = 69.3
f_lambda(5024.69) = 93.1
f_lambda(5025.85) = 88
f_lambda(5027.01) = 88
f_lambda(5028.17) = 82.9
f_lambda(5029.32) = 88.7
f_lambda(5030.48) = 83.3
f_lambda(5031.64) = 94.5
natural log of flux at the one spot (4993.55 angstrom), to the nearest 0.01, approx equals 4.39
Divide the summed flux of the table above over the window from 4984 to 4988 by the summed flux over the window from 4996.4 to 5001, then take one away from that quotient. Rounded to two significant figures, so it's 0.14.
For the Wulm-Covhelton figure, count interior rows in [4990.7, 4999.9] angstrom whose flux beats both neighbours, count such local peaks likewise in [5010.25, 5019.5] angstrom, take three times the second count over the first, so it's 6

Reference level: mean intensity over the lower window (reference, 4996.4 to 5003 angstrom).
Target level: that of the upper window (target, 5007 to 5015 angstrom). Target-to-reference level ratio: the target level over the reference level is 1.02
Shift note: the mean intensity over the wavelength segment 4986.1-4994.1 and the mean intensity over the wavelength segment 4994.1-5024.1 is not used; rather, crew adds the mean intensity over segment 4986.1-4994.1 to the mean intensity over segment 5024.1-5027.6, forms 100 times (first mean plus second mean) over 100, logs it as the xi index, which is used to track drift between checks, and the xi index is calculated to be 181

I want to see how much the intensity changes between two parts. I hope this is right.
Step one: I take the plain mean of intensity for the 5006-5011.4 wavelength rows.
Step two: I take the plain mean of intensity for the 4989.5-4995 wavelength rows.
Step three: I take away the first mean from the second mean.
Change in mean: 1.1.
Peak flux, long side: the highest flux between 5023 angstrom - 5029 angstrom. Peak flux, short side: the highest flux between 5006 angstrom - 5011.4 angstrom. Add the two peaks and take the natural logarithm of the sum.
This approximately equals 5.23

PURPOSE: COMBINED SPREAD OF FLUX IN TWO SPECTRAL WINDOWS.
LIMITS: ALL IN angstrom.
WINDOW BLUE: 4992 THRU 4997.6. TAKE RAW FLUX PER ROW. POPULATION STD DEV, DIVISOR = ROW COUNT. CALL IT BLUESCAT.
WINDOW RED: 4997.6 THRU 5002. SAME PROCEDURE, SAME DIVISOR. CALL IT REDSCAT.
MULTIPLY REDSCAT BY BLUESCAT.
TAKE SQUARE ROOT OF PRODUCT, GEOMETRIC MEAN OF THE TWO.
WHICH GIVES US 5.3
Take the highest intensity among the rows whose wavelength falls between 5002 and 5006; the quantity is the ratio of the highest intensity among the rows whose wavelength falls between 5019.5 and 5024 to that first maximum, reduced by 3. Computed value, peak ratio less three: -2.10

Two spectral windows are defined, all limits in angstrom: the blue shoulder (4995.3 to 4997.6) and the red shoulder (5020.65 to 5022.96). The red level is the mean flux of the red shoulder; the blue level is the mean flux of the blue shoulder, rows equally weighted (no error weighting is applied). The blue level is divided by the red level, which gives 1.10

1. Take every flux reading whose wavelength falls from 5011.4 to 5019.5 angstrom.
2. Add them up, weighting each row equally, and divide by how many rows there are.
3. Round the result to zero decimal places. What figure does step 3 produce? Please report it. 82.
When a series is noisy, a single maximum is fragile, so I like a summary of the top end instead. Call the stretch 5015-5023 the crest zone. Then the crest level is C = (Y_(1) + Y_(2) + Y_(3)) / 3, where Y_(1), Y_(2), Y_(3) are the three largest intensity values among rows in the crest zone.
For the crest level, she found 87.7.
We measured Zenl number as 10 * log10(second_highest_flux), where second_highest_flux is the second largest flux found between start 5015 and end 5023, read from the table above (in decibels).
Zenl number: 19.5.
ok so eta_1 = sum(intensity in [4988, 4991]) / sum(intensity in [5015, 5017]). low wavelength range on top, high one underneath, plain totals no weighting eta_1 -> 1.23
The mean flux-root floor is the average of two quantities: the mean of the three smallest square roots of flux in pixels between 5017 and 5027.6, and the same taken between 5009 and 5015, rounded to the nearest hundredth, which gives 8.66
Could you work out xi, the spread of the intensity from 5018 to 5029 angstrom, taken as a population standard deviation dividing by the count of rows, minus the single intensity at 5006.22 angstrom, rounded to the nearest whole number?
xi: -77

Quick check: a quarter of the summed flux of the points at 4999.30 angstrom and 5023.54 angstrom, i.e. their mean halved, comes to 40.4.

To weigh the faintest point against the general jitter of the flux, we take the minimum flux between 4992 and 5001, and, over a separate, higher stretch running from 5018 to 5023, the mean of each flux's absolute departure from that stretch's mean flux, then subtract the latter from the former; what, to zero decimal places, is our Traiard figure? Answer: 72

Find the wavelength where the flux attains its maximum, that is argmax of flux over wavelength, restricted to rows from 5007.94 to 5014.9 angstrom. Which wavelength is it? 5013.14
